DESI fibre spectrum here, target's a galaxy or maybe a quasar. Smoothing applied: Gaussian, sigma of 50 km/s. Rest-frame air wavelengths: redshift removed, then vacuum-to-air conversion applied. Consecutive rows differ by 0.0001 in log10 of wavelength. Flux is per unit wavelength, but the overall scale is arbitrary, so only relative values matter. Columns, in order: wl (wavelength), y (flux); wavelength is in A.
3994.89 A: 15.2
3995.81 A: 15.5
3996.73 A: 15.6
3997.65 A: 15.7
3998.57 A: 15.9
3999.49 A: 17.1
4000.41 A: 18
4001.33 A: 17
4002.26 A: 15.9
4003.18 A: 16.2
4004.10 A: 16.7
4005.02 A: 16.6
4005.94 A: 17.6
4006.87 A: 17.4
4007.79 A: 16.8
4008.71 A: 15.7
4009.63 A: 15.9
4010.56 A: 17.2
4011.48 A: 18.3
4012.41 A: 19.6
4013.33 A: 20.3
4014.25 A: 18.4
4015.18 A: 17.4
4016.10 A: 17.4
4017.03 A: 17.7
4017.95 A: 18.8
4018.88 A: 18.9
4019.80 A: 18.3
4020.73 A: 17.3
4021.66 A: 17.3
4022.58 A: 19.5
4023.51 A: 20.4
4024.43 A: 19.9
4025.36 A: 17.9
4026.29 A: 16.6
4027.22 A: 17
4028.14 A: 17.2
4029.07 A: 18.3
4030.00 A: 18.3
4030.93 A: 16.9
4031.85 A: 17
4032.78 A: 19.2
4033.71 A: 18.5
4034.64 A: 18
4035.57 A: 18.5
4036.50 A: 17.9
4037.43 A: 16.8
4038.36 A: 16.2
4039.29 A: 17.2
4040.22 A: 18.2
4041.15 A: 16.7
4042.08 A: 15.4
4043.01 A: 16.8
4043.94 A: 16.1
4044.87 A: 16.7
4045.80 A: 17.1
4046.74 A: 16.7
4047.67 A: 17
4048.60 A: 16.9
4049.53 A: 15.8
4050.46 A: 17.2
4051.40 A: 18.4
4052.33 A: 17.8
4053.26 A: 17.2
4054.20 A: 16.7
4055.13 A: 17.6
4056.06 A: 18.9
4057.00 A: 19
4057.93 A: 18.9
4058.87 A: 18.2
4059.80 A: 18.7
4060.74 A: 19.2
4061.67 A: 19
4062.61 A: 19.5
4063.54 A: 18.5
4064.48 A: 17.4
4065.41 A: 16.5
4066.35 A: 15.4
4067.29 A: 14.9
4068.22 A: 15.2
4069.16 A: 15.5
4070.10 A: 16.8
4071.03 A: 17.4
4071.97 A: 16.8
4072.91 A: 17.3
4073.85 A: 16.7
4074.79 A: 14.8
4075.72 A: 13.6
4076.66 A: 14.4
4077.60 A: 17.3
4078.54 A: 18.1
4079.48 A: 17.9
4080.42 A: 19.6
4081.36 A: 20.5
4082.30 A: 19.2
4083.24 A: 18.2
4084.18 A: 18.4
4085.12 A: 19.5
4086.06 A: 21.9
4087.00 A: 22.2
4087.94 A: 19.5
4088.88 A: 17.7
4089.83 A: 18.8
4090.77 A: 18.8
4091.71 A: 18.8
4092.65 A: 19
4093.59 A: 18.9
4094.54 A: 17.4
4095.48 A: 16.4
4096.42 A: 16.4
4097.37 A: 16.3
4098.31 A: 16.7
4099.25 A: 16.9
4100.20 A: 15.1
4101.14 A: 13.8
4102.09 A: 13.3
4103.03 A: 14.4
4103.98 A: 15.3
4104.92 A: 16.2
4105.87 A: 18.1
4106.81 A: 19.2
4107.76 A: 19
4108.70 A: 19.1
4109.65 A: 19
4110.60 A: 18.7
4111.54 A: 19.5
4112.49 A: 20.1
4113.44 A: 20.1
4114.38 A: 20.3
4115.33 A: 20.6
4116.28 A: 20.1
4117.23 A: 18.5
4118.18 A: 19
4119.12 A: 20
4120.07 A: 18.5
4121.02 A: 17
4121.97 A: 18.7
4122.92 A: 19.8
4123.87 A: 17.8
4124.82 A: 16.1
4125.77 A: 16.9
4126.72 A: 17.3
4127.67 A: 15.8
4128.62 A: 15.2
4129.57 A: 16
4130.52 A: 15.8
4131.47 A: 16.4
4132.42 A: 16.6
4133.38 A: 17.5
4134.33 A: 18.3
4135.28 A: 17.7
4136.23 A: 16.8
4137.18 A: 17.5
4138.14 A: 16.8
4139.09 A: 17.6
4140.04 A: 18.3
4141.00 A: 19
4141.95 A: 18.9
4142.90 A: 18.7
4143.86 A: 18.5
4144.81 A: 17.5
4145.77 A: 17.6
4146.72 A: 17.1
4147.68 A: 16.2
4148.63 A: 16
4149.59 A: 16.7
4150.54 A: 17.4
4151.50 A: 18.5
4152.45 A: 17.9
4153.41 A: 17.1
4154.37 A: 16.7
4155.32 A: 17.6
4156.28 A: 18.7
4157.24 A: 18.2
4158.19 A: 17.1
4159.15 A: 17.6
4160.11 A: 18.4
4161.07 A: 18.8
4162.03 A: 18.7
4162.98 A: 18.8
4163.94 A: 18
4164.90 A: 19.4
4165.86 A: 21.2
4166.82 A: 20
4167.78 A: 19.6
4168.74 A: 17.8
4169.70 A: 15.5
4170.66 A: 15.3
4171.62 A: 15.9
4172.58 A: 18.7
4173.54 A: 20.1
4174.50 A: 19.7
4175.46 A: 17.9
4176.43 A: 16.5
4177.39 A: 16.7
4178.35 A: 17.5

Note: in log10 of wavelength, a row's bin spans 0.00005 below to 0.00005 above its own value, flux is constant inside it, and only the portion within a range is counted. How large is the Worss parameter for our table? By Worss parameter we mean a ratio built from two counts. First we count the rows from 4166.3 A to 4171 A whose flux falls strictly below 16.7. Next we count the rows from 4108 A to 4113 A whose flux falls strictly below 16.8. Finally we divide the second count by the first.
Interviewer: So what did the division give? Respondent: 0.00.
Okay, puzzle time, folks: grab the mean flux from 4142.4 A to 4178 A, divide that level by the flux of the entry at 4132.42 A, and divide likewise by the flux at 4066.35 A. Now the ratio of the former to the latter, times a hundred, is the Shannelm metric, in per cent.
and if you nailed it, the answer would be 93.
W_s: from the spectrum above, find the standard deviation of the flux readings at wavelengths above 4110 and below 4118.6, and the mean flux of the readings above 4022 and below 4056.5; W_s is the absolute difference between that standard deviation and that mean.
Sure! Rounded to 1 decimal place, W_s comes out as 16.8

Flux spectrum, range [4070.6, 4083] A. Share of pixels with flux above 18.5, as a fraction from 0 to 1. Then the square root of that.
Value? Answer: 0.48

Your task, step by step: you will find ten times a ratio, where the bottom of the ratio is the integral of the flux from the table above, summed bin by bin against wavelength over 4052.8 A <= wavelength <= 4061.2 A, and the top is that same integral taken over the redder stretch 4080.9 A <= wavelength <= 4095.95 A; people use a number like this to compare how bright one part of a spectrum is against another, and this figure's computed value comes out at 19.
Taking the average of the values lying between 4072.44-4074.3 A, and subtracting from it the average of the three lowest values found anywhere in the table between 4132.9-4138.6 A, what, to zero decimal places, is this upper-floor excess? 0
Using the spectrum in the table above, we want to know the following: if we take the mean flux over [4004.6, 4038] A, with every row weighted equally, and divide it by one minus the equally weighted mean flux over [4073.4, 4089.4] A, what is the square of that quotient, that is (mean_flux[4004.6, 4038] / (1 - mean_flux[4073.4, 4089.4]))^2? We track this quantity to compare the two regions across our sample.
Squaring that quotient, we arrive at 1.08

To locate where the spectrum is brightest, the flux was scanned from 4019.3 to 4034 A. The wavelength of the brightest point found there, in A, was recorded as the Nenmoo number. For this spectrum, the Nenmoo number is 4023.51 A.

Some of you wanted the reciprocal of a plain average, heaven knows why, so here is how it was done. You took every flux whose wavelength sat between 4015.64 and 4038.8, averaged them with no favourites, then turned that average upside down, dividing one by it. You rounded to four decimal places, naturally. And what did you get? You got 0.0556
